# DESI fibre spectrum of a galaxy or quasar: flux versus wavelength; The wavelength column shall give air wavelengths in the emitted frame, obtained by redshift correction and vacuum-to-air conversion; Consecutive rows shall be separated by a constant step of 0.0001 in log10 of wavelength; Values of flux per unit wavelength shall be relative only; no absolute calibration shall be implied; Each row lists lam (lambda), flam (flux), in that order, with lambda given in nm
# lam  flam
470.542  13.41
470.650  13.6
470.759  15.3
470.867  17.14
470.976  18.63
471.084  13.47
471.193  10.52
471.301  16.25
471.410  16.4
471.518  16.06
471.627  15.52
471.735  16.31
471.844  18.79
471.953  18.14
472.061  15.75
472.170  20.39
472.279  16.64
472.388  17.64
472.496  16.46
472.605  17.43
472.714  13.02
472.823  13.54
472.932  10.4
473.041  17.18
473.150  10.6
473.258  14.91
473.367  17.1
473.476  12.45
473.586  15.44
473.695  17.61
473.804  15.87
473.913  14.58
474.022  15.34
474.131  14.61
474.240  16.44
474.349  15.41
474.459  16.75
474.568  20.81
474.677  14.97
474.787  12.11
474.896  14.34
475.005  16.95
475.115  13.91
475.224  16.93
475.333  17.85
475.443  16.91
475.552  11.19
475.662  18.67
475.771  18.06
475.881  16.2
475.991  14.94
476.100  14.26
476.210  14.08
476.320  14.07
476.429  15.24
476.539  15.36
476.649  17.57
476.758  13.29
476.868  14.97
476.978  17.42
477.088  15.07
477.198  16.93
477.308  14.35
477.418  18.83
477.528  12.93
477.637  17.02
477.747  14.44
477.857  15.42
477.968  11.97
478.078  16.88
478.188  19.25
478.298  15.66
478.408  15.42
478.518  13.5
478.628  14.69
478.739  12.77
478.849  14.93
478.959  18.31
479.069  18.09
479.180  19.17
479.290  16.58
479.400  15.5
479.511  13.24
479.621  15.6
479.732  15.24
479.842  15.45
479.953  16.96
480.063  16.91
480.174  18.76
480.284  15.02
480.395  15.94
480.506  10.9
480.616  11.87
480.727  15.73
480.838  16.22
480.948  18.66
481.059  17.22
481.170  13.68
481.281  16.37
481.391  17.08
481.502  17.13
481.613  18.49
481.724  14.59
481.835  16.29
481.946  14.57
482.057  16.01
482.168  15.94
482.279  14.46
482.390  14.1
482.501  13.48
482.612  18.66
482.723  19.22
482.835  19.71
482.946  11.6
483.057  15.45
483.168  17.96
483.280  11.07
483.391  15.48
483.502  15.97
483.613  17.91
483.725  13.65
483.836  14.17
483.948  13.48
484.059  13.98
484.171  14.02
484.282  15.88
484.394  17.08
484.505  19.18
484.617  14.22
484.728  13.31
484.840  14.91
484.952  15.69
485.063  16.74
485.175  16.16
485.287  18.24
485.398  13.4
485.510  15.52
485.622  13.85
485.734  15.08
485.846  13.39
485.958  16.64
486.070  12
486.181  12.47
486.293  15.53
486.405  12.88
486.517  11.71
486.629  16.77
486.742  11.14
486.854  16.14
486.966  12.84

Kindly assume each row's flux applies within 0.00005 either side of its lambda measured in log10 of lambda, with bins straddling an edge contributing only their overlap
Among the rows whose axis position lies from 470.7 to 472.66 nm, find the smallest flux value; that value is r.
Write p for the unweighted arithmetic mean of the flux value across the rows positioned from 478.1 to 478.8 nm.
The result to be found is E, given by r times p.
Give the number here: 160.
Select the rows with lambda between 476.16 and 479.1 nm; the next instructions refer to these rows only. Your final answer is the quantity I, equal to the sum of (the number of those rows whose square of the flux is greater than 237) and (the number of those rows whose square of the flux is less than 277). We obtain 30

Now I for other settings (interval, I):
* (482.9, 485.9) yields 34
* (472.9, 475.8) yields 31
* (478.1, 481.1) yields 36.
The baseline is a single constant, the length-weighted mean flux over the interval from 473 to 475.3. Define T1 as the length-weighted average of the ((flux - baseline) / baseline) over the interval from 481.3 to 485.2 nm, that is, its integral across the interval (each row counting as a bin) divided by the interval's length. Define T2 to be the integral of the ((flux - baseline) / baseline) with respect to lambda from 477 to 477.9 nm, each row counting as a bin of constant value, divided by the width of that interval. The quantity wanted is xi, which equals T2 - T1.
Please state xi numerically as 0.003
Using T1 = 0.012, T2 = 0.015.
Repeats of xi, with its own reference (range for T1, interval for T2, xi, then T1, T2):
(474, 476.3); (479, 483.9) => 0.006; 0.017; 0.023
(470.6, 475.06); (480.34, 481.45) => -0.017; 0.011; -0.006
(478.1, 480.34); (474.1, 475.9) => -0.003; 0.039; 0.036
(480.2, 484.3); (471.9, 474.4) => 0.003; 0.001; 0.004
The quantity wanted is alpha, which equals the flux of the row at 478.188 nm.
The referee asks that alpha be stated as 19.25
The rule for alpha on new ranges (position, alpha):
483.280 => 11.07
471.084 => 13.47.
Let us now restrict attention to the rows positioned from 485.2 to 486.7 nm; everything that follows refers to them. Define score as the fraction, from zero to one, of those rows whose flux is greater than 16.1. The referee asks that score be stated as 0.23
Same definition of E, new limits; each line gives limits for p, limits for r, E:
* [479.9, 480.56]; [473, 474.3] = 167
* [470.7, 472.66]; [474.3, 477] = 185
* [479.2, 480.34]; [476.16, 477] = 212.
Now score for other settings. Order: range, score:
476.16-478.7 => 0.30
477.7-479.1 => 0.31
